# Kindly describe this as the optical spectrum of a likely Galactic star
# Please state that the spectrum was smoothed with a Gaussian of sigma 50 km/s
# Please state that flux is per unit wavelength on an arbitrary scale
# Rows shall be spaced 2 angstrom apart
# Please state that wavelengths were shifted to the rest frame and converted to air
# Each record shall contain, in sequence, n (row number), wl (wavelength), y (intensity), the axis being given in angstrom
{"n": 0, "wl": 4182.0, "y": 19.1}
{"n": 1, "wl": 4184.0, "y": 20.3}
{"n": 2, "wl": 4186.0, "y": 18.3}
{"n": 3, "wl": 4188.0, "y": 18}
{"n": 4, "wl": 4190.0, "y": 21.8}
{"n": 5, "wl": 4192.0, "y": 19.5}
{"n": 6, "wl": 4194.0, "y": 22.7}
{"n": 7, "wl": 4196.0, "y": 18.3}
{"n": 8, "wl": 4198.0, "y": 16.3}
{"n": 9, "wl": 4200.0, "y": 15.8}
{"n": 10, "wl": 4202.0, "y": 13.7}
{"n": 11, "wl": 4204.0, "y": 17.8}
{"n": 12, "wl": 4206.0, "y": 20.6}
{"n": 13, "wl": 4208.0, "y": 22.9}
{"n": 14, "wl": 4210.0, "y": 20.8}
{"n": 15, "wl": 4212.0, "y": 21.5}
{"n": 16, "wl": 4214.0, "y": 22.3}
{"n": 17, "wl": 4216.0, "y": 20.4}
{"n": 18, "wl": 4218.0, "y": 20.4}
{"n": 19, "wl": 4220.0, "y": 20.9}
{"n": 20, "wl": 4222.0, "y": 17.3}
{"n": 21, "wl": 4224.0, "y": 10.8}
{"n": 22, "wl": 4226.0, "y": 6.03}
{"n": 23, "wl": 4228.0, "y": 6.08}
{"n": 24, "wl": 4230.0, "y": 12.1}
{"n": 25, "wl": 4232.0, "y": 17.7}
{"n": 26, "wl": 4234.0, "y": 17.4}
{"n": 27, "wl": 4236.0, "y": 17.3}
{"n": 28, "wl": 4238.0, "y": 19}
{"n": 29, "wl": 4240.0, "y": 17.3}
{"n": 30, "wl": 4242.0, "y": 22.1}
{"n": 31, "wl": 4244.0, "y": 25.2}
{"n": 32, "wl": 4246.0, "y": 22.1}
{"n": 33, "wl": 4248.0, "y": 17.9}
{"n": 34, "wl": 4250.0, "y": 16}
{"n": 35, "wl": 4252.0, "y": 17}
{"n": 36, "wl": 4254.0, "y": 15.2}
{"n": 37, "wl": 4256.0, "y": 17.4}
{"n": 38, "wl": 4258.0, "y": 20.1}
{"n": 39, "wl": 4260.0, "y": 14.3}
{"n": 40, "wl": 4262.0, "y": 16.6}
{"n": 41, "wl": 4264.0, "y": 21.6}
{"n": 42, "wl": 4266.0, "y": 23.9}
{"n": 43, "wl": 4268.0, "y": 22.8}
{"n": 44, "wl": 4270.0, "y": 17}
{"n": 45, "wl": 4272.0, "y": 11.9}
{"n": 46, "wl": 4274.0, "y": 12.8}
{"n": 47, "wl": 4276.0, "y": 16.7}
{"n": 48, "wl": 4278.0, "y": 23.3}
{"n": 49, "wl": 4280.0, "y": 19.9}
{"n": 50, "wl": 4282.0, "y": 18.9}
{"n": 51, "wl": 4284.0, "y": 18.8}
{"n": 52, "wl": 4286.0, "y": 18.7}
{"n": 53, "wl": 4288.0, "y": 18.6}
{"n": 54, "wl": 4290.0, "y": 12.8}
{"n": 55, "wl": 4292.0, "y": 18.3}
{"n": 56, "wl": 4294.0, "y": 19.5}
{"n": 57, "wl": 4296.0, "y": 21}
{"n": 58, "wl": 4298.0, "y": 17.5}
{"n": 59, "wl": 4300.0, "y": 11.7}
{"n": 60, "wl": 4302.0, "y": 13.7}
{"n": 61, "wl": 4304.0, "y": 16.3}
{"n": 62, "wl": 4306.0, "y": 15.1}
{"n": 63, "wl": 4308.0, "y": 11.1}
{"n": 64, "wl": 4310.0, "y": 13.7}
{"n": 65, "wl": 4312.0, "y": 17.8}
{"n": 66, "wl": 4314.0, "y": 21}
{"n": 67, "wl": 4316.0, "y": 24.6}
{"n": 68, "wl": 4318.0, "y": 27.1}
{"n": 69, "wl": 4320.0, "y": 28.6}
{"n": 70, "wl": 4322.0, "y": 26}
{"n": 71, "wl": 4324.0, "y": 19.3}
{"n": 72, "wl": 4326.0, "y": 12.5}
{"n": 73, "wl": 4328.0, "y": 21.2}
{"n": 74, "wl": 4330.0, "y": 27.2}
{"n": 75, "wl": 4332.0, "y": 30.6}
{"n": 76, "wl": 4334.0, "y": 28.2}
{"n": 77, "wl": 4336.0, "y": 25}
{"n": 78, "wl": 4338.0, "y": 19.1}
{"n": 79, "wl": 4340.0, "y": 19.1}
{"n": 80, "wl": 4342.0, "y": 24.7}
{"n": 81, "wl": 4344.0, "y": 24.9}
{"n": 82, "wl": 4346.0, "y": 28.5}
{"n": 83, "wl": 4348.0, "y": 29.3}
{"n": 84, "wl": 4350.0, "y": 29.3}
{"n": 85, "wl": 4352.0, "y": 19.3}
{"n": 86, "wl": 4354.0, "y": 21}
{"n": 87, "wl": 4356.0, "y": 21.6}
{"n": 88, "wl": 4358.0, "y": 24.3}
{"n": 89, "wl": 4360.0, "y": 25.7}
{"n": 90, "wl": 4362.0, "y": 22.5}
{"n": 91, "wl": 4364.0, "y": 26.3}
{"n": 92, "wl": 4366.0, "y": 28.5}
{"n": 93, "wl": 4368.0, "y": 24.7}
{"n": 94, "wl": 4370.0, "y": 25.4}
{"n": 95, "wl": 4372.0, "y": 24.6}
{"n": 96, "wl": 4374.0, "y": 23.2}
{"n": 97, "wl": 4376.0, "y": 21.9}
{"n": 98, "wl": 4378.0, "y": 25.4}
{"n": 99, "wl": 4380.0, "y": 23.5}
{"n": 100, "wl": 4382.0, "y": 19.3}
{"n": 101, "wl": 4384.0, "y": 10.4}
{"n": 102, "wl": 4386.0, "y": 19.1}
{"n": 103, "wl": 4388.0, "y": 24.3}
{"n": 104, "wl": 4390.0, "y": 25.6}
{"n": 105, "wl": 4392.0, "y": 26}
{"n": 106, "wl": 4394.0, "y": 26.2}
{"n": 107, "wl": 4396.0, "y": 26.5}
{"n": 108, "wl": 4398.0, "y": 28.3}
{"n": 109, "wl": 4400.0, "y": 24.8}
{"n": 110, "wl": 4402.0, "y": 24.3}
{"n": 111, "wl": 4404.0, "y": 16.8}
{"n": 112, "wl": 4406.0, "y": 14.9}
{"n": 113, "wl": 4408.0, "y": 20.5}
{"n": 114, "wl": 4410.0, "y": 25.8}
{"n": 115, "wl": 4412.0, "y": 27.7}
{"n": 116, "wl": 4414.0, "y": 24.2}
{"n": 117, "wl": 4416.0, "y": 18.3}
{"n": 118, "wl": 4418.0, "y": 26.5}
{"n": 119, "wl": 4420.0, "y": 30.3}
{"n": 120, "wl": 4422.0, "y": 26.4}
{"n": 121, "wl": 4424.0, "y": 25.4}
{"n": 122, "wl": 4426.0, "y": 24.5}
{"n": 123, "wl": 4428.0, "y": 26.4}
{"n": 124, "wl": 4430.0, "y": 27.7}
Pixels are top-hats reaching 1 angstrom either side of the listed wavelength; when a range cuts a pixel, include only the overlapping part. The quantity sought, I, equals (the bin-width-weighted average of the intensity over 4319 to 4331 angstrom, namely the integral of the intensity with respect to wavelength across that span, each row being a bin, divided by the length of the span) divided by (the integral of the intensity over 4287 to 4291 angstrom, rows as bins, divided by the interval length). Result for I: 1.4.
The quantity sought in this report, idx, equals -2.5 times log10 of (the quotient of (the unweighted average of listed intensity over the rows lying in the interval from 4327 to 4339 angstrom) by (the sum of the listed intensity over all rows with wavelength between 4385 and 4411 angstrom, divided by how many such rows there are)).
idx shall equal -0.09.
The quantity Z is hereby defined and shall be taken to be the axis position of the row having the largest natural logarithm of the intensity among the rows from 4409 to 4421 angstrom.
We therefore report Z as 4420.0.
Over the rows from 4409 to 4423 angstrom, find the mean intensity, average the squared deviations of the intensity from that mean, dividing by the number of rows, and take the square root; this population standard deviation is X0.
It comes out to 3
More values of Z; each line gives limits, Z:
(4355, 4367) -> 4366.0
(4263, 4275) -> 4266.0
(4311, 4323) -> 4320.0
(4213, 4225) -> 4214.0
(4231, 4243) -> 4242.0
